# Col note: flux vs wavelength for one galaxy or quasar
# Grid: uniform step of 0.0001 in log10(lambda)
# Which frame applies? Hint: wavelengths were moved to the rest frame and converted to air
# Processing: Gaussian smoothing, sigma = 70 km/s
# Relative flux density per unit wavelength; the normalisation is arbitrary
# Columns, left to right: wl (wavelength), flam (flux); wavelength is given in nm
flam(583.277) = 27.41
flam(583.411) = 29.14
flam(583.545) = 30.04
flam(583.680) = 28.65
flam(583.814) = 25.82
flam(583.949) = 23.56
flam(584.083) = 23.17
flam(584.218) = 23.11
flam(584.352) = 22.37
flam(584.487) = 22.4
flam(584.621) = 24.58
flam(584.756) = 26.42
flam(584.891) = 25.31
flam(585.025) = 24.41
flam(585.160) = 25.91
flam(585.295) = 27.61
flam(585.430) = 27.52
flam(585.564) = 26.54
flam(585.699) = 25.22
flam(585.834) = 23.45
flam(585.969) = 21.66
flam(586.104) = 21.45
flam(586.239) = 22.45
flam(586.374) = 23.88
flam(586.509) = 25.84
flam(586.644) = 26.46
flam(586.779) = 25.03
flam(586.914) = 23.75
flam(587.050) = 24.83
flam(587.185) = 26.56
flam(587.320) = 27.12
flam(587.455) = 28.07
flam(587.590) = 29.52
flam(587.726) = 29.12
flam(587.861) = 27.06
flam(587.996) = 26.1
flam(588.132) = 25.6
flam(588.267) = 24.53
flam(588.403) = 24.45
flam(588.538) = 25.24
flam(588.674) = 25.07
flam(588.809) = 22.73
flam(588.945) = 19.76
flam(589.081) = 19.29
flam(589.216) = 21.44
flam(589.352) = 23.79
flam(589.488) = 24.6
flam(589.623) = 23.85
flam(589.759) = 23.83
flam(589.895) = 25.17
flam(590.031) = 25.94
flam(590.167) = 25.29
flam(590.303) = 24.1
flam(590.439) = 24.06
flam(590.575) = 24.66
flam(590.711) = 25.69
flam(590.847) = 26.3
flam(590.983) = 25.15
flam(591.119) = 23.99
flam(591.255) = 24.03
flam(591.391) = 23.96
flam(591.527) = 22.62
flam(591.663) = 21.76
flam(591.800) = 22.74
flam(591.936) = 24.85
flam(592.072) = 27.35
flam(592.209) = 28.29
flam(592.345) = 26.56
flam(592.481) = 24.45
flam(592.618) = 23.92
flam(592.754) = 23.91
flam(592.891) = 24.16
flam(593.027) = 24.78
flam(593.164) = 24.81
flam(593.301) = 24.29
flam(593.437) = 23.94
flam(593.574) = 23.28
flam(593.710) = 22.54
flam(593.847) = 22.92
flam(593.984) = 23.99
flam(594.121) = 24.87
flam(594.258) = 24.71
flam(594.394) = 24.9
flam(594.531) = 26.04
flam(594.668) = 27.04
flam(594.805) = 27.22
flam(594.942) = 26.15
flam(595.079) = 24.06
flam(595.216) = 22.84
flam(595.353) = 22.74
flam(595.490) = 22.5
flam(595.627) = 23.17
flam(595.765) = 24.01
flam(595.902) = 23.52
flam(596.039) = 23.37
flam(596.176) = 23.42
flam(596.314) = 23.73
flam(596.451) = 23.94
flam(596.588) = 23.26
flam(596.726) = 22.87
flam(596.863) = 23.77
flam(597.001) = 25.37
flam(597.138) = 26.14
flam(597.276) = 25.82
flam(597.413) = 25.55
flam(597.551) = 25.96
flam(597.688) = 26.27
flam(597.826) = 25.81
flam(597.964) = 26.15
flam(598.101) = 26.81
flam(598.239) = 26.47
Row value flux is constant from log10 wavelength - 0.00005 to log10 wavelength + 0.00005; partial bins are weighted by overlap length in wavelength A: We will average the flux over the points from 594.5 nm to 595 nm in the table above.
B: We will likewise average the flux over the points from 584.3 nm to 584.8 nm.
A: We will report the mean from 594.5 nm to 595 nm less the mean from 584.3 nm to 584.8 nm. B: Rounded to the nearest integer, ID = 3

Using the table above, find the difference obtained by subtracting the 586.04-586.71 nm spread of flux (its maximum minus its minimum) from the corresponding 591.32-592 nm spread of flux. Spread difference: -1.9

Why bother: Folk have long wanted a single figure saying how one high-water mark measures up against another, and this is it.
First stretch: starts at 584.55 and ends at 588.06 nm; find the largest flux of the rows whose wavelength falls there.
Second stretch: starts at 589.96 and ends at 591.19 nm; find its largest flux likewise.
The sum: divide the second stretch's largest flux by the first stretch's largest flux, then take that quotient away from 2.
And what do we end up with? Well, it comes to 1.11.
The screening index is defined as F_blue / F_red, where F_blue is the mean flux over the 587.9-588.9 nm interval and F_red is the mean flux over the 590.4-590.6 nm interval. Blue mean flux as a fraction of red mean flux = 1.02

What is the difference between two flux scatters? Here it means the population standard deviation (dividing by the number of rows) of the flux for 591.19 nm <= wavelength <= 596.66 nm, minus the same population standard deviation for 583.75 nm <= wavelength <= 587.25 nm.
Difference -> -0.28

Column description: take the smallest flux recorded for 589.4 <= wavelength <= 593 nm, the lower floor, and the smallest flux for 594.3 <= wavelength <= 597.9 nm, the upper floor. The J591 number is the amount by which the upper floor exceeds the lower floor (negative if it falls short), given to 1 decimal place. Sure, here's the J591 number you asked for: 0.7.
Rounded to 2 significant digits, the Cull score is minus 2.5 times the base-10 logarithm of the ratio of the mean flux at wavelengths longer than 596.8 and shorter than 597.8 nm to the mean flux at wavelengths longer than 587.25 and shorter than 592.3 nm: -0.033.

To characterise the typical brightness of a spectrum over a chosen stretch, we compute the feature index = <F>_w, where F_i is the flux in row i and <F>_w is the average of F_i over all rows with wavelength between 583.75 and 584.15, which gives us 24.2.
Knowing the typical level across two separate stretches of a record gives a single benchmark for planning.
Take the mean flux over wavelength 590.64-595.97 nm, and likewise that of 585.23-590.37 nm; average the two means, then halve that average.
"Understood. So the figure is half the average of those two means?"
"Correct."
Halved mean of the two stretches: 12.3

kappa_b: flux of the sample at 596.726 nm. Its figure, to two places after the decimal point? 22.87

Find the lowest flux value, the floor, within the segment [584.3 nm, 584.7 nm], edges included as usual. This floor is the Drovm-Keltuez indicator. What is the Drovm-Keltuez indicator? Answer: 22.37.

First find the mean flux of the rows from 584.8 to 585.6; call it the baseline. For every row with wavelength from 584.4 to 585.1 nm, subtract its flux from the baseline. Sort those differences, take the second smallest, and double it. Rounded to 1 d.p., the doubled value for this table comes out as 1.8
